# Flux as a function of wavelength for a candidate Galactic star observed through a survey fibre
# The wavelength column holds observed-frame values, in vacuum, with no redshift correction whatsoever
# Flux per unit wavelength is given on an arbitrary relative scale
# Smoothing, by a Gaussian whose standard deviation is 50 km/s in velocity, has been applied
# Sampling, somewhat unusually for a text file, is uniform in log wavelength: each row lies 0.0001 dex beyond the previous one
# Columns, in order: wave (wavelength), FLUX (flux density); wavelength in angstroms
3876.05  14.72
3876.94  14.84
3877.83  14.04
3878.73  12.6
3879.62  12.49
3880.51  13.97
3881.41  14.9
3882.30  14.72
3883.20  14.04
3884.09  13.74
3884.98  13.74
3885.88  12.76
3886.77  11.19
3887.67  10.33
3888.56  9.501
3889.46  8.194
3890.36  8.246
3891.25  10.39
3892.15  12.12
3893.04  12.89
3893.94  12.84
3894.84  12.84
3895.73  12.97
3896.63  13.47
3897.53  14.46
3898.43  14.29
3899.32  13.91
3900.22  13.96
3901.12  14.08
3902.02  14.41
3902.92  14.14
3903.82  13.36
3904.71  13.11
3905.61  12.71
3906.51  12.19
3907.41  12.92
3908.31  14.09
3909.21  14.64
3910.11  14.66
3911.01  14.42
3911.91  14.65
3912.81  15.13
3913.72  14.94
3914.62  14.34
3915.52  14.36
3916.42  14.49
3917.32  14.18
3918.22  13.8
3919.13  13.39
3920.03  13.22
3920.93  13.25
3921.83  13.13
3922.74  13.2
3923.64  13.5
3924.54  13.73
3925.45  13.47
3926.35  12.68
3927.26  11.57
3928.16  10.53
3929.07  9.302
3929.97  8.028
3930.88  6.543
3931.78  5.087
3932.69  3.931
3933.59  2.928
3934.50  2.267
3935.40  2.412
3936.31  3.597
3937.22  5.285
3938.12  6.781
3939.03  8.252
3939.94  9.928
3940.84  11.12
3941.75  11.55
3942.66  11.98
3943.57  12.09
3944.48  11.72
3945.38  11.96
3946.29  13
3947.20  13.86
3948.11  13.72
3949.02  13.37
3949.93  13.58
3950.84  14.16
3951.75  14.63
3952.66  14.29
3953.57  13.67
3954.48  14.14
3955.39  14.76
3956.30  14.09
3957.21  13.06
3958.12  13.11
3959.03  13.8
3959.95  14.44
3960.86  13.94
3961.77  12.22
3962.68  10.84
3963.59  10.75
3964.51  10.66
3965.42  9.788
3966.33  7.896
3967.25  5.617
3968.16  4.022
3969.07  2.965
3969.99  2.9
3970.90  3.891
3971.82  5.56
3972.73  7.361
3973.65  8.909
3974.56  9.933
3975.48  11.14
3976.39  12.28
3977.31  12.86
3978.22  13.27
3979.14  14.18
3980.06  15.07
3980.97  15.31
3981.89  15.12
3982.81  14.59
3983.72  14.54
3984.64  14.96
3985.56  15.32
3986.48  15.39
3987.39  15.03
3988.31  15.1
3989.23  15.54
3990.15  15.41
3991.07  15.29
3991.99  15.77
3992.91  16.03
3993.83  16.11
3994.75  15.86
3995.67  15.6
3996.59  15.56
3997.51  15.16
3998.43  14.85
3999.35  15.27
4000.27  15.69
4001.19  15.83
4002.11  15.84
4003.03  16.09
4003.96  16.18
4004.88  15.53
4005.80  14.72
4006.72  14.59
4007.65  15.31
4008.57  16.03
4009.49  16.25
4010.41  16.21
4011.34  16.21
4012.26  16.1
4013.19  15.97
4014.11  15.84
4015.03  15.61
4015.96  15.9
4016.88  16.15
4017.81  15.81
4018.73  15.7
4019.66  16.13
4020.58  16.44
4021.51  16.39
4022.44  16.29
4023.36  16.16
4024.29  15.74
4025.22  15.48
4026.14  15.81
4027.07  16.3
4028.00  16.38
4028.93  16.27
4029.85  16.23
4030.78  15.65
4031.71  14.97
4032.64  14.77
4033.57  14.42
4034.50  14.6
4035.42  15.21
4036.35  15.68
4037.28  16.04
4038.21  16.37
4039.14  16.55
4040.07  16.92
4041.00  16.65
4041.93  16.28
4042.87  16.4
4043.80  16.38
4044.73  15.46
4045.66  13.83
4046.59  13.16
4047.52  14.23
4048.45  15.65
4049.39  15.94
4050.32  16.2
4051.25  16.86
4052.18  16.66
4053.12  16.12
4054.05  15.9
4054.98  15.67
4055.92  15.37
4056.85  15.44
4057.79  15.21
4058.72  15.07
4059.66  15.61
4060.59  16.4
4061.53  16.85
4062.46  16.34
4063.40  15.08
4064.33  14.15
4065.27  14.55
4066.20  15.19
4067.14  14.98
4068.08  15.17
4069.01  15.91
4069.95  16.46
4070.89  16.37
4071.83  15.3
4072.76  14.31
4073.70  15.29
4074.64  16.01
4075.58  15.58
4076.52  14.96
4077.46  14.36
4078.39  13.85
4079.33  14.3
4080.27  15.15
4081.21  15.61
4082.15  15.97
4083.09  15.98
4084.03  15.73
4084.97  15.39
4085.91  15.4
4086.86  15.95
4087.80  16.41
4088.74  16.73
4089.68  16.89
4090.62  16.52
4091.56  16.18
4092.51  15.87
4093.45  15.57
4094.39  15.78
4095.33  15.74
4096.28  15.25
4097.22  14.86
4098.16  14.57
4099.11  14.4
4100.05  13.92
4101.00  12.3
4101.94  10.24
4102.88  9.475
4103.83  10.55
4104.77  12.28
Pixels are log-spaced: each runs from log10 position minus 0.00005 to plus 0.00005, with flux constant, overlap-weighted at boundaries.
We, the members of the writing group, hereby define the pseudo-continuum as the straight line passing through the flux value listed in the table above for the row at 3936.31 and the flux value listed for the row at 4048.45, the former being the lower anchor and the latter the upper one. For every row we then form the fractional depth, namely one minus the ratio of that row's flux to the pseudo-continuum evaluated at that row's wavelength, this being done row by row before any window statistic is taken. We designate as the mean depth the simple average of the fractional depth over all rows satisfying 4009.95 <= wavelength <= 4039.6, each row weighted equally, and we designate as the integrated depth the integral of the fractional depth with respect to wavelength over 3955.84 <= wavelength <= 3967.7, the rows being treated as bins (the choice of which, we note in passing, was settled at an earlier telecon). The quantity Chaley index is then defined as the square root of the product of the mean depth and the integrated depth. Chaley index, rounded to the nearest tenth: 1.5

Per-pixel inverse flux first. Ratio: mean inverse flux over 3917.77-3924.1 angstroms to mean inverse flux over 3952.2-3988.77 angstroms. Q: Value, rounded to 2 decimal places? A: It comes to 0.70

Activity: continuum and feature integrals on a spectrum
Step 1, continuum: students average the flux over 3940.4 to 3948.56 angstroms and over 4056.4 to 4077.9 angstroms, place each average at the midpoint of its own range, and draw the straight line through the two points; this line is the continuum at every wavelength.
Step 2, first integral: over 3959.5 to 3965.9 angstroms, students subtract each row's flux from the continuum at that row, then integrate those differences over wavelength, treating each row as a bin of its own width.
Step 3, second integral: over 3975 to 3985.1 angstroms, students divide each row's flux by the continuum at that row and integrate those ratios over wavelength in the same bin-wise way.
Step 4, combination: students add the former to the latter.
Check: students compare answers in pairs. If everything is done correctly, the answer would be 17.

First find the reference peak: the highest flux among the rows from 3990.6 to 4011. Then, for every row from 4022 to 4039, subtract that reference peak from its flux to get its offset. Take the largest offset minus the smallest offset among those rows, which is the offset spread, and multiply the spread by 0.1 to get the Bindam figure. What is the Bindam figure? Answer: 0.20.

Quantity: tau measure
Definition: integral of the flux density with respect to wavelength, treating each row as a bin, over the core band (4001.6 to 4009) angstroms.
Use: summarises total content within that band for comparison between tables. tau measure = 115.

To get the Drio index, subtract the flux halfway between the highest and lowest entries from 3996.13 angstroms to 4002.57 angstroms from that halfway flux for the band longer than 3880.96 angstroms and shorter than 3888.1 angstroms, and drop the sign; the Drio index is 2.7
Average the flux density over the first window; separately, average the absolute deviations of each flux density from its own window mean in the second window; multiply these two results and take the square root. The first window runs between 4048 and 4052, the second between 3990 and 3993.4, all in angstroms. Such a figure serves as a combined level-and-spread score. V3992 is 2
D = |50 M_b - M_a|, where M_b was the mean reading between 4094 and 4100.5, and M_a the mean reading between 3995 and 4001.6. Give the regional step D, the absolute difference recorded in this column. 731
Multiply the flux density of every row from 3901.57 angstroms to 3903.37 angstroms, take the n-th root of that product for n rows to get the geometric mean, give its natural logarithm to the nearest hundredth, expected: 2.66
